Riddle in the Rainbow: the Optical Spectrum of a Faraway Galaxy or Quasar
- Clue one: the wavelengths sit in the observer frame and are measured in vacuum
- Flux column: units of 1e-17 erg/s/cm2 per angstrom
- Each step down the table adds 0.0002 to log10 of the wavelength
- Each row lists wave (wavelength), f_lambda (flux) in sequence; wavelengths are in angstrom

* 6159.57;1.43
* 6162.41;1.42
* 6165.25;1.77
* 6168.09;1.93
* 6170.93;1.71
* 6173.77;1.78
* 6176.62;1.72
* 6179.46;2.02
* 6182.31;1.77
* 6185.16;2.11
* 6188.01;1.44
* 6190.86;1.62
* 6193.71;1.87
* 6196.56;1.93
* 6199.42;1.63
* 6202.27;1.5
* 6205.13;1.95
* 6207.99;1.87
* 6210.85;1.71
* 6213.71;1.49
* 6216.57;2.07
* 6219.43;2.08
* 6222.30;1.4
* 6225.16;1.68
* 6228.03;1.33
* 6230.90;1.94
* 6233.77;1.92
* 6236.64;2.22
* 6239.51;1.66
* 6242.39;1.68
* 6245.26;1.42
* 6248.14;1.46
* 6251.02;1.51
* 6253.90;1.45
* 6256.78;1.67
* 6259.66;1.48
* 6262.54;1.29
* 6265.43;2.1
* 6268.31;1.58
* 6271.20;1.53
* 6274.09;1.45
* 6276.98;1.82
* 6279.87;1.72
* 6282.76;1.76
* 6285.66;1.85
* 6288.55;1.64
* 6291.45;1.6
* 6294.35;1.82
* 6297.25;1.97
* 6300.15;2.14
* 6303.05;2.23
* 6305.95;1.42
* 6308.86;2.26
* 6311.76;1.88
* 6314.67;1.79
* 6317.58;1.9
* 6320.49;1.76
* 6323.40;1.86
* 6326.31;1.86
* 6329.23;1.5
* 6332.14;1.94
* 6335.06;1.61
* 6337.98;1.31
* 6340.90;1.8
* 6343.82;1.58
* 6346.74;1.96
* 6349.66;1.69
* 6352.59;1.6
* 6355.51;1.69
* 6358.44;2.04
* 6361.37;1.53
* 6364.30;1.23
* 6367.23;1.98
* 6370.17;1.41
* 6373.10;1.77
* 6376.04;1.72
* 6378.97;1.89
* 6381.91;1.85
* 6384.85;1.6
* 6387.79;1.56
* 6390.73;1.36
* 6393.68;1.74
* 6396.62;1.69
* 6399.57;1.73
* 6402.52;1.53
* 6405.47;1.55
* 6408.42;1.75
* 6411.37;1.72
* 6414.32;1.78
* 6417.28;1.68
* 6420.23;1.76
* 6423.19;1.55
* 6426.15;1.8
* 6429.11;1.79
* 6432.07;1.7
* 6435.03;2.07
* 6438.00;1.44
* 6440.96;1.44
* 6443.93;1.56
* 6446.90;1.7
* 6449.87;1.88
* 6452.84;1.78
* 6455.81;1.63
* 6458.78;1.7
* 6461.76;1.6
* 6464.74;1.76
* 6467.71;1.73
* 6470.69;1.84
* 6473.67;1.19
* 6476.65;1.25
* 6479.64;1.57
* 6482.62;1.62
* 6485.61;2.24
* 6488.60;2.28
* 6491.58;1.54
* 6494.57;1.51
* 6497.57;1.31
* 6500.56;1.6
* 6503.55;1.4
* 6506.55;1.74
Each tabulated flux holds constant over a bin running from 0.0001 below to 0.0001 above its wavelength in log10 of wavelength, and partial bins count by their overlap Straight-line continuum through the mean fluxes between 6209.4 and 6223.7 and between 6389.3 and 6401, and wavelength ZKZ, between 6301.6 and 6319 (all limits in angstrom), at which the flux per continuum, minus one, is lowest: 6305.95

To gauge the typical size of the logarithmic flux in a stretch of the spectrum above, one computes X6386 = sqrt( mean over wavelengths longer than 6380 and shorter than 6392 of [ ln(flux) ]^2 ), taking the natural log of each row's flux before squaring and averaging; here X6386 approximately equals 0.472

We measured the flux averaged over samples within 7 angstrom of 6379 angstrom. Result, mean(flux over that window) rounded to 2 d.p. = 1.77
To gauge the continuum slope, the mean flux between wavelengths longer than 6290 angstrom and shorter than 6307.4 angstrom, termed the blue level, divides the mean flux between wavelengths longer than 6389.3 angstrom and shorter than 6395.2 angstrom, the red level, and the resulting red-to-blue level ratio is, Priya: 0.83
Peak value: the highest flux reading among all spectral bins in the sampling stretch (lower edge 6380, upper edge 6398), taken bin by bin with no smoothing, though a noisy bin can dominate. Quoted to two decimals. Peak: 1.85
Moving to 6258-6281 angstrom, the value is 2.10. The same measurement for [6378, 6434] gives 1.89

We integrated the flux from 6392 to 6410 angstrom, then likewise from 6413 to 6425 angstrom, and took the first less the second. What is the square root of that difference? 3.1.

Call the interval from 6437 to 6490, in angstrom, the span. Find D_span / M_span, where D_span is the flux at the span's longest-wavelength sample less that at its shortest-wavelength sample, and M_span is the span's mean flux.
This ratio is 0.50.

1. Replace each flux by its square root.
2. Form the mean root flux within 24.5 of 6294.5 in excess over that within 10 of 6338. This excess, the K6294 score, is 0.053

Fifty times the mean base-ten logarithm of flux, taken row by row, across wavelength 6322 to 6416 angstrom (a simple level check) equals 11.1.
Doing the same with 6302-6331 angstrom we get 13.1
